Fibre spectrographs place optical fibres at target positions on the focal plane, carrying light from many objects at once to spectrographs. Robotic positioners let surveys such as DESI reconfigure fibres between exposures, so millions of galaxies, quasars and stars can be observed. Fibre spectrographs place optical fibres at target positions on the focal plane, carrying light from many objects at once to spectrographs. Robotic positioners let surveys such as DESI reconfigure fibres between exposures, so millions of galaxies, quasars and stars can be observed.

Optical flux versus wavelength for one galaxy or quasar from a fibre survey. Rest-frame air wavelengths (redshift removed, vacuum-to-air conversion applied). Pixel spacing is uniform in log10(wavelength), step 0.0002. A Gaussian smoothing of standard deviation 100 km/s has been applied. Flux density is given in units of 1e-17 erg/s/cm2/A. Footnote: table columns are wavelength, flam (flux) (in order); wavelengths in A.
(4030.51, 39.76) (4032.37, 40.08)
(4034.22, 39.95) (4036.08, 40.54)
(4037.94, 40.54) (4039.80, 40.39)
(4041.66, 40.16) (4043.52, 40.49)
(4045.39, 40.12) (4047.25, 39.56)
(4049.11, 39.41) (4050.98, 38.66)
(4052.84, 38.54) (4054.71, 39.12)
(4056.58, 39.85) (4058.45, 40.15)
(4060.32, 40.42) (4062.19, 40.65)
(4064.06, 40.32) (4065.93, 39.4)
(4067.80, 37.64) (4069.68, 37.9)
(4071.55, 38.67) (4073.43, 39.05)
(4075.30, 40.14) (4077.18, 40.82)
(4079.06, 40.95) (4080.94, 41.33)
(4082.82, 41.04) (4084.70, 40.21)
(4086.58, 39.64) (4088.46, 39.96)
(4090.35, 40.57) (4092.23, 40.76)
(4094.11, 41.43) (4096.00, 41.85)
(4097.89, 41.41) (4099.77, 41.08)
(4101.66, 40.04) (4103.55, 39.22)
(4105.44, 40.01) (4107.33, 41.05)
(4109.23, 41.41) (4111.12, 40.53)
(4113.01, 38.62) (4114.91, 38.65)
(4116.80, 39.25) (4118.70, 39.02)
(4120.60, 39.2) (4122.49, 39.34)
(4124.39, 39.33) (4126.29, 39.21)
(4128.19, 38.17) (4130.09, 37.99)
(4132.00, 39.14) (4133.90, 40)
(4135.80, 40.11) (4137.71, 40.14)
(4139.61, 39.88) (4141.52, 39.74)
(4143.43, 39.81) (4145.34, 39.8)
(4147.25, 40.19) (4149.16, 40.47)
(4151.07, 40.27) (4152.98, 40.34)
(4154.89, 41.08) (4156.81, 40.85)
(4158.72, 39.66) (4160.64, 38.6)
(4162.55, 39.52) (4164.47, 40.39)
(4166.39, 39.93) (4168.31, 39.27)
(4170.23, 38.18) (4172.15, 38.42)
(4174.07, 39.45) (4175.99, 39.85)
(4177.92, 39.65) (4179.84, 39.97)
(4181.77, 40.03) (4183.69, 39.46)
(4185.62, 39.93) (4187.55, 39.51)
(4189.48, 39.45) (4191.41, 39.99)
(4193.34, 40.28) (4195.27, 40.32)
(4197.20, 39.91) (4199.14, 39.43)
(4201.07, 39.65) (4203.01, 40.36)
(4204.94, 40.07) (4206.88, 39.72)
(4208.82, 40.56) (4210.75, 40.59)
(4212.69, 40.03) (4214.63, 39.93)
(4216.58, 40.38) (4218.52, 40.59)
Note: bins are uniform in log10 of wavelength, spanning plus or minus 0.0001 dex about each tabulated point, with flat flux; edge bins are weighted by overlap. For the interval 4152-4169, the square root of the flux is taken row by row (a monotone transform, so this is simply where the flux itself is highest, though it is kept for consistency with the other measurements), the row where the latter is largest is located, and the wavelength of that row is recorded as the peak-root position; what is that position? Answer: 4154.89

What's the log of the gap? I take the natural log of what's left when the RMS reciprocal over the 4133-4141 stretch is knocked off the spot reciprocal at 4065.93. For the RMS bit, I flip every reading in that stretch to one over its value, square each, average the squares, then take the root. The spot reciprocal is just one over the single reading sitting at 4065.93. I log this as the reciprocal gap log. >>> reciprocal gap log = -7.8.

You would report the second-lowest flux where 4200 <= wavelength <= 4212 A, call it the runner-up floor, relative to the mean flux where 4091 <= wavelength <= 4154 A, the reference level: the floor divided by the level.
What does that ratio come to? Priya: 0.995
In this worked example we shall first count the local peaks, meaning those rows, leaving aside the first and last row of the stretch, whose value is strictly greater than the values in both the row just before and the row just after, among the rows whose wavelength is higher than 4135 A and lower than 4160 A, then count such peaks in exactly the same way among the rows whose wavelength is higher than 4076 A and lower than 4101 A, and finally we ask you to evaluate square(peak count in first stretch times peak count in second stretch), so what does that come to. 64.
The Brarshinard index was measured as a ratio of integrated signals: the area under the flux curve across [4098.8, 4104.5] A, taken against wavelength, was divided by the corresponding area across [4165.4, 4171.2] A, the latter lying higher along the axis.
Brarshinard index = 1.01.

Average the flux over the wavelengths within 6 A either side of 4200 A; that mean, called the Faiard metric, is 40.0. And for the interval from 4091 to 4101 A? 41.3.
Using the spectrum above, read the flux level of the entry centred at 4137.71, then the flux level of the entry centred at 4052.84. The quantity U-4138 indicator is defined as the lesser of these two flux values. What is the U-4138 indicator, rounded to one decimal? 38.5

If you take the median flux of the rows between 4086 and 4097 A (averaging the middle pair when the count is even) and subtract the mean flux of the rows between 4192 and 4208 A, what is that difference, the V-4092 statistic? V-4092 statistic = 0.70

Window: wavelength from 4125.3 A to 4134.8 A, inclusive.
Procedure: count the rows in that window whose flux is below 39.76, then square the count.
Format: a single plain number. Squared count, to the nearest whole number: 16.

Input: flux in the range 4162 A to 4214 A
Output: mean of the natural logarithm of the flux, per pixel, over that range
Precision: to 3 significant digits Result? 3.68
